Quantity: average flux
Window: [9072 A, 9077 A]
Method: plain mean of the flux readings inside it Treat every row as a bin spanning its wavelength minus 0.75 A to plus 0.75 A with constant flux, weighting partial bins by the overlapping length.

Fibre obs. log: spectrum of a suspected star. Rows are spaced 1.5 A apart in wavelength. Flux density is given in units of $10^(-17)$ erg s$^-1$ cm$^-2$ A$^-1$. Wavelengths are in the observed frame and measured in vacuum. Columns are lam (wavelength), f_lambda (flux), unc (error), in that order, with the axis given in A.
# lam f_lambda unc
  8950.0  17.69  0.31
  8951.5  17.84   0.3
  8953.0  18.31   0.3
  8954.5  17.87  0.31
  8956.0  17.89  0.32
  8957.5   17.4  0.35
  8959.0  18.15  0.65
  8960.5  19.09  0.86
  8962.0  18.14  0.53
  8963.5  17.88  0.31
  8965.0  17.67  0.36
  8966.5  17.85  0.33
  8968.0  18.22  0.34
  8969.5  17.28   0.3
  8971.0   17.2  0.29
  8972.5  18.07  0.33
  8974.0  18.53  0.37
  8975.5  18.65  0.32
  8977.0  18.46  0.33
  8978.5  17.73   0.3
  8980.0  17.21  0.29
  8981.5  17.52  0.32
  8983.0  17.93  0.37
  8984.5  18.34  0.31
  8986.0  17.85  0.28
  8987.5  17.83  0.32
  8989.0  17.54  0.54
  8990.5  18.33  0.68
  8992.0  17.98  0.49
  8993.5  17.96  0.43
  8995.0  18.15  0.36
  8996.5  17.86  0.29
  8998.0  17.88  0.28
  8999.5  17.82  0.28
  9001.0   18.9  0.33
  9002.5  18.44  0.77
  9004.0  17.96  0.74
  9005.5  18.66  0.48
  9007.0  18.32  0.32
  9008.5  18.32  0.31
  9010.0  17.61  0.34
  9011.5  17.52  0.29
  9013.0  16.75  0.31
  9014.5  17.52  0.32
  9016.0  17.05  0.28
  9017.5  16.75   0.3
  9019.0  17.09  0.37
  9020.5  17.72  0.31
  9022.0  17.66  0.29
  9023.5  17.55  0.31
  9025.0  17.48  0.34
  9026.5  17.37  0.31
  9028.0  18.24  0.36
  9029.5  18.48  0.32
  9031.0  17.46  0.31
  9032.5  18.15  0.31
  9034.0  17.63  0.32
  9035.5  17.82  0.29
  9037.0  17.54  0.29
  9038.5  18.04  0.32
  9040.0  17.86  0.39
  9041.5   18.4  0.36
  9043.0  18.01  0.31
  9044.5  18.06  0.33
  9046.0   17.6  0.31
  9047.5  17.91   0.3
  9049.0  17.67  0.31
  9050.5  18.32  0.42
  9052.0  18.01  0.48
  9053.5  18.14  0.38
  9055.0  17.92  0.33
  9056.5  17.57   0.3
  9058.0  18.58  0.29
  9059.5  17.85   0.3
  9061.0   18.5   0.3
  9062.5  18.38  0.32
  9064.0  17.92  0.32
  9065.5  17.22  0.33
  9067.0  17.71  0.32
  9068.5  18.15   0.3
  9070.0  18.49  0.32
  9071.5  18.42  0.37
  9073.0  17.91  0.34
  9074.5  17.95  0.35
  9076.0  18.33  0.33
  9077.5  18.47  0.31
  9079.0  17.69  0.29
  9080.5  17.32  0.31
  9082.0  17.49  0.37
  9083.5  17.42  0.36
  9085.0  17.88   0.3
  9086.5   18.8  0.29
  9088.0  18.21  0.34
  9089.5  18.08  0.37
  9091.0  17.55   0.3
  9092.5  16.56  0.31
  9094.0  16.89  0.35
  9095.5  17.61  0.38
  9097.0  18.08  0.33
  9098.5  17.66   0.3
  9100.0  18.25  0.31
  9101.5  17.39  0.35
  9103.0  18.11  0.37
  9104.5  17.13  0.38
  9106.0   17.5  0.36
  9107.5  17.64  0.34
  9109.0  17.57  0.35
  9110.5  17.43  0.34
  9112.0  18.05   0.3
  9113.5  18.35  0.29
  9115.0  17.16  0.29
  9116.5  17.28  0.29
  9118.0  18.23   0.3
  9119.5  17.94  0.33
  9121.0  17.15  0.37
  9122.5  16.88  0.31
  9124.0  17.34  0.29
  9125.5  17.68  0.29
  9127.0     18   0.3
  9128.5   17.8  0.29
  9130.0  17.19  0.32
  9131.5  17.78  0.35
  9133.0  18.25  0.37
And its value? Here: 18.1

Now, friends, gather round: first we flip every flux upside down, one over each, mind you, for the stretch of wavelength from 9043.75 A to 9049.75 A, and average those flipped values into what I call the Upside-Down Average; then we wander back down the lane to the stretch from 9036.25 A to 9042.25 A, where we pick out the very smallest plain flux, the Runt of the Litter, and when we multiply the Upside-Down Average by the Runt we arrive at 0.98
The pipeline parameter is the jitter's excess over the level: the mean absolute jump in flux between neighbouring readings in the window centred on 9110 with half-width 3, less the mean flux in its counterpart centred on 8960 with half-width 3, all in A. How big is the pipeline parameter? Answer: -17.9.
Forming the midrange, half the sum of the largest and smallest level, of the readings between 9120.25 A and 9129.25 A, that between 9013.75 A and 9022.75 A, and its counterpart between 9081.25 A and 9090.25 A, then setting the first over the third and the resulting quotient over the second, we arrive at 0.0559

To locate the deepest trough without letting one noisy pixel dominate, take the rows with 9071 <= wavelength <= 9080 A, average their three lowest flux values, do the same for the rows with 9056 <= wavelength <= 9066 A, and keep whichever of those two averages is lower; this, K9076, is 17.5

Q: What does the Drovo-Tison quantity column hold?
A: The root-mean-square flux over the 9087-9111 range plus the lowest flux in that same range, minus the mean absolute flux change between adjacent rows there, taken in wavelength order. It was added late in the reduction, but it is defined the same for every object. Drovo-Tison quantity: 33.7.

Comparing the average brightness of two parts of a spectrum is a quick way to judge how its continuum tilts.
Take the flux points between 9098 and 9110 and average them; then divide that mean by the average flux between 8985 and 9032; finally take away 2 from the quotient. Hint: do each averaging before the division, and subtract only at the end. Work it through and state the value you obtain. -1.009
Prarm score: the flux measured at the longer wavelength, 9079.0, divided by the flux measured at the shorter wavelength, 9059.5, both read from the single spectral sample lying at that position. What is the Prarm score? 0.99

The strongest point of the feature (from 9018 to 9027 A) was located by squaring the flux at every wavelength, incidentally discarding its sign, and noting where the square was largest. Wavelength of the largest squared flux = 9020.5 A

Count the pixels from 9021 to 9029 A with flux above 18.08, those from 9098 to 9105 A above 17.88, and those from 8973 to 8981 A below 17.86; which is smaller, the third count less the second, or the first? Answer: 0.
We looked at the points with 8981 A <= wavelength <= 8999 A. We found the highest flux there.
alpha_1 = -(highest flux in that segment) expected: -18.3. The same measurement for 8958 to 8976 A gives -19.1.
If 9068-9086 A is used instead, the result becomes -18.5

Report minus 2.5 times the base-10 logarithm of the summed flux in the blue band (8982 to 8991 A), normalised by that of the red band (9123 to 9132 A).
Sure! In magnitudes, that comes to -0.021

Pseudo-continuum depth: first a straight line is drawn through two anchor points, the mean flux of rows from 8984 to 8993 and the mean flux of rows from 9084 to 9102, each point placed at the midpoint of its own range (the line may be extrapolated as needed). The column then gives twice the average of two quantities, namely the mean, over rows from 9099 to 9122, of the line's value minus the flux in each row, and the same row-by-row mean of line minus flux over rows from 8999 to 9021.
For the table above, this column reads 0.20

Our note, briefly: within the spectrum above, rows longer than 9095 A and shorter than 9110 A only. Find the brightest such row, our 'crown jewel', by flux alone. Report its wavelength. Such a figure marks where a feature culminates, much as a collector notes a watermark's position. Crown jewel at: 9100.0 A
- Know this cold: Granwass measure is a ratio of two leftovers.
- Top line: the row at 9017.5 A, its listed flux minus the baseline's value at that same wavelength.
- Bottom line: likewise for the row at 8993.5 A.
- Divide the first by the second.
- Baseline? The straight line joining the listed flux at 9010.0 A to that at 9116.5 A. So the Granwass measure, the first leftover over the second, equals -2.8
